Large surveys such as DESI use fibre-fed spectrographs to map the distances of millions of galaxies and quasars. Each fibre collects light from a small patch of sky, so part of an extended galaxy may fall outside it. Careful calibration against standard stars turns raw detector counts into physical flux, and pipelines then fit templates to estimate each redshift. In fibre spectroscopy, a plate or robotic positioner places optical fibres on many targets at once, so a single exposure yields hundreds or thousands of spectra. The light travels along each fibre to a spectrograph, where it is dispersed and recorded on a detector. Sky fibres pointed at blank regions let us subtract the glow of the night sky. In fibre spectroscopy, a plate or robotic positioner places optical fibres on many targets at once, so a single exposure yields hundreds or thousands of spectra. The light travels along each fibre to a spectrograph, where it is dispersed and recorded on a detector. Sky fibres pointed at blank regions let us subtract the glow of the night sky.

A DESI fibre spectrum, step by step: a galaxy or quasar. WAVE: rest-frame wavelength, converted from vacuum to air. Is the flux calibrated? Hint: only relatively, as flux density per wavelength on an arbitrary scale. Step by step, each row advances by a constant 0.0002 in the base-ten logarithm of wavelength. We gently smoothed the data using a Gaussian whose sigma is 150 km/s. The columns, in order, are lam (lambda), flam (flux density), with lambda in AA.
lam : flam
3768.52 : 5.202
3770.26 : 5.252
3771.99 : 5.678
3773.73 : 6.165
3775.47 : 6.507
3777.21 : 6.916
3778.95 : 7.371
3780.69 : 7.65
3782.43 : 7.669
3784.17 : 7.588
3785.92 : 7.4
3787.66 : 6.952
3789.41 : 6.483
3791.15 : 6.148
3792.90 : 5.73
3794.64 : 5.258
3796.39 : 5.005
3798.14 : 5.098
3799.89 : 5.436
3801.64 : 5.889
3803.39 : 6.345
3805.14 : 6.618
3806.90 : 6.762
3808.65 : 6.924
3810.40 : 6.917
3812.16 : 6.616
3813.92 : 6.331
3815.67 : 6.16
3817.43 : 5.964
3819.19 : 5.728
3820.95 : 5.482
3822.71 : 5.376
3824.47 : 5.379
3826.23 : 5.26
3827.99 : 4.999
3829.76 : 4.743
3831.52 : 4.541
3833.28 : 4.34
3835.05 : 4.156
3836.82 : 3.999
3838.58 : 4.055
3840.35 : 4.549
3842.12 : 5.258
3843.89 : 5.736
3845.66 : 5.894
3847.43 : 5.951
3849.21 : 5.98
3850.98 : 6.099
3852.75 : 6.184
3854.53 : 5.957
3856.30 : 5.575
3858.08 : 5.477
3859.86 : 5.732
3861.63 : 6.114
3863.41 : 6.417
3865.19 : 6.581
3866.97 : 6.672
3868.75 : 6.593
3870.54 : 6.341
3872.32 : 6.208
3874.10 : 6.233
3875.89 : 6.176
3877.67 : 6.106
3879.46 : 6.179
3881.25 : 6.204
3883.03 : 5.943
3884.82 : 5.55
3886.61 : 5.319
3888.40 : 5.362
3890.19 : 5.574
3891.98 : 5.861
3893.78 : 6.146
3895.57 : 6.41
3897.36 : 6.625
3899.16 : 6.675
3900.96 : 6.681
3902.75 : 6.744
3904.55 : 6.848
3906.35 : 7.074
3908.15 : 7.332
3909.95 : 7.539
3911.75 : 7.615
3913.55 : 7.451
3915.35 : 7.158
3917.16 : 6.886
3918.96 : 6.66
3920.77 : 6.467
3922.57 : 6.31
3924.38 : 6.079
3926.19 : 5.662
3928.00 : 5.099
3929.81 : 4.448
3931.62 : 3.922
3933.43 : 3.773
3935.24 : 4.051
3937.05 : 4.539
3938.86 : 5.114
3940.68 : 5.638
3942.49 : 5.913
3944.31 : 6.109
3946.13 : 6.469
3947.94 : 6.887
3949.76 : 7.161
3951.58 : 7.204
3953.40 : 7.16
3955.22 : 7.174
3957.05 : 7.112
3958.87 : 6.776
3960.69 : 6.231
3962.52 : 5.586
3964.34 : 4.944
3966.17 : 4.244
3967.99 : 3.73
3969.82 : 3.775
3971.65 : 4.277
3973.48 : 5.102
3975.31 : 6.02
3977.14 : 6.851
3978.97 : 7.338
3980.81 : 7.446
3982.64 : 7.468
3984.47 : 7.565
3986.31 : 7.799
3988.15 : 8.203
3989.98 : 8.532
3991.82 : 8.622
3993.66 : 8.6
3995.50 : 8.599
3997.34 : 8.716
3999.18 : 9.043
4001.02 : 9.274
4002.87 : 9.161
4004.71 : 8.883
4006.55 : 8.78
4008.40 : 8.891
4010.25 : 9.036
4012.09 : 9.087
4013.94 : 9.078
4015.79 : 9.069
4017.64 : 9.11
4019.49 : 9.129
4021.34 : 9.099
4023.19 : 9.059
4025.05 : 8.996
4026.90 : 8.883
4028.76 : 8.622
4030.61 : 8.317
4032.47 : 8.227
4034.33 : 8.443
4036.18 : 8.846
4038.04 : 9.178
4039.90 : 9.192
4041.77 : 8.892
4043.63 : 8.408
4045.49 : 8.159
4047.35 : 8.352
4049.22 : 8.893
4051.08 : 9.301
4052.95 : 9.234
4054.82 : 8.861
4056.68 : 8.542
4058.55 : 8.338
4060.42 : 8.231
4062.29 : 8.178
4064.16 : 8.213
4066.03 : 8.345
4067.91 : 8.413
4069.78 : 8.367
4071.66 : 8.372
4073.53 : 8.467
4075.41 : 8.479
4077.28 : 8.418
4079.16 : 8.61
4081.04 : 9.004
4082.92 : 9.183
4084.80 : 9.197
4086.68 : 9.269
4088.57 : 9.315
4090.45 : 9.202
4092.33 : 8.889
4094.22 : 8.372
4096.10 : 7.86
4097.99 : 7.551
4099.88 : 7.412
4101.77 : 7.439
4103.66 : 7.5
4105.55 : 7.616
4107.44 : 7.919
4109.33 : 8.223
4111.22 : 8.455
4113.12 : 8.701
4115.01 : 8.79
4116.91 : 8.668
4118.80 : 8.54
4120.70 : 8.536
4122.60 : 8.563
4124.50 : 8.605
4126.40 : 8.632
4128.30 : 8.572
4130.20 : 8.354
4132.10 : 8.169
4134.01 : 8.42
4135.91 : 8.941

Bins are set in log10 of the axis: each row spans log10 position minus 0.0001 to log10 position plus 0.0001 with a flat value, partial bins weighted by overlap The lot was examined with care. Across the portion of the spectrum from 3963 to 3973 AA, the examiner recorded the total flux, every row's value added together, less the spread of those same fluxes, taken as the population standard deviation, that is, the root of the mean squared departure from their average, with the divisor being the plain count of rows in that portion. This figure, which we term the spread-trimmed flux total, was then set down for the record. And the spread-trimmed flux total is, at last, 21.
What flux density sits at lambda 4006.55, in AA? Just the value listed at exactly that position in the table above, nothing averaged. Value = 8.78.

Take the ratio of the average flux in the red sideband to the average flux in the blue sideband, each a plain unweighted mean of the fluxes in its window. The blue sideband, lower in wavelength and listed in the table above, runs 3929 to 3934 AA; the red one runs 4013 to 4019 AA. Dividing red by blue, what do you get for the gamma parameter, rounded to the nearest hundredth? 2.24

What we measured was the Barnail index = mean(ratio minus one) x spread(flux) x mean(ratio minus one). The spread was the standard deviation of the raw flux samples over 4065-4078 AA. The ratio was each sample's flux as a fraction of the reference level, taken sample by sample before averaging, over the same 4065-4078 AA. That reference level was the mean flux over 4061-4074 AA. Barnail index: 0.000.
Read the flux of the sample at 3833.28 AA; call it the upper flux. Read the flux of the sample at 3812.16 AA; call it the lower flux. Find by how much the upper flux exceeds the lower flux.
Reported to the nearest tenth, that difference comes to -2.3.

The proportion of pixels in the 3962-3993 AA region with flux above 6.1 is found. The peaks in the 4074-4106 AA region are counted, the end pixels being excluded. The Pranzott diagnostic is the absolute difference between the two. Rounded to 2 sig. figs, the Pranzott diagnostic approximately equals 0.47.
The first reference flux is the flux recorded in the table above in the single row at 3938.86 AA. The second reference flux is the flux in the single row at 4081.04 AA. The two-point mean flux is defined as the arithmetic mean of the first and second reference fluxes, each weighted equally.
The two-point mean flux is 7.06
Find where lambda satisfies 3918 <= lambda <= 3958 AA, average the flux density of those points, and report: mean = 5.9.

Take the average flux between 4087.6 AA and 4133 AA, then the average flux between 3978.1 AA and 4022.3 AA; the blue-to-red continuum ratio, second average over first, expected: 1.03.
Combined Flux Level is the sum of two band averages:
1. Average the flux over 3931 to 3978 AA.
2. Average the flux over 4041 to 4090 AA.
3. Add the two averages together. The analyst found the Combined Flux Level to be 14.3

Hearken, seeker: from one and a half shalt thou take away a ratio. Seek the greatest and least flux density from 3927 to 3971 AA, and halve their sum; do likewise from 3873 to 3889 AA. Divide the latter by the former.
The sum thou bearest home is 0.44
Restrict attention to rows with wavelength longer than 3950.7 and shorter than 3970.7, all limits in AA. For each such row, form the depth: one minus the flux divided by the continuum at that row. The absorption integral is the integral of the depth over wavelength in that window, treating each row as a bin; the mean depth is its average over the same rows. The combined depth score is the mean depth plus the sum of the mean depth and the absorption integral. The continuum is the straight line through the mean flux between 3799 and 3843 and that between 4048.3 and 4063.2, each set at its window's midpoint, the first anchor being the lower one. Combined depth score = 4.7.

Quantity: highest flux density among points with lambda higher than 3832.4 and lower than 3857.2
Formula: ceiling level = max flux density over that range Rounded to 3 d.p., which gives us 6.184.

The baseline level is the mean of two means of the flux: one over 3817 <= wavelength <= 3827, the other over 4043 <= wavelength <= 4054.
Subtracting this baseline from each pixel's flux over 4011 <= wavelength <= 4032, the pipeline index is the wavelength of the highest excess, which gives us 4019.49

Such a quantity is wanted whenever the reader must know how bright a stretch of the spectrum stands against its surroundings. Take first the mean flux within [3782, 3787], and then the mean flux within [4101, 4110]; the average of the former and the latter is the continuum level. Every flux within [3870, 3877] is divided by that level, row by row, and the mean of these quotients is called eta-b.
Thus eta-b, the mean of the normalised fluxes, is 0.82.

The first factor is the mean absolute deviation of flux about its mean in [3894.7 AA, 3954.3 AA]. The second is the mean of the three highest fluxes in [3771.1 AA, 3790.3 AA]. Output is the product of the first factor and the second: 6.7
